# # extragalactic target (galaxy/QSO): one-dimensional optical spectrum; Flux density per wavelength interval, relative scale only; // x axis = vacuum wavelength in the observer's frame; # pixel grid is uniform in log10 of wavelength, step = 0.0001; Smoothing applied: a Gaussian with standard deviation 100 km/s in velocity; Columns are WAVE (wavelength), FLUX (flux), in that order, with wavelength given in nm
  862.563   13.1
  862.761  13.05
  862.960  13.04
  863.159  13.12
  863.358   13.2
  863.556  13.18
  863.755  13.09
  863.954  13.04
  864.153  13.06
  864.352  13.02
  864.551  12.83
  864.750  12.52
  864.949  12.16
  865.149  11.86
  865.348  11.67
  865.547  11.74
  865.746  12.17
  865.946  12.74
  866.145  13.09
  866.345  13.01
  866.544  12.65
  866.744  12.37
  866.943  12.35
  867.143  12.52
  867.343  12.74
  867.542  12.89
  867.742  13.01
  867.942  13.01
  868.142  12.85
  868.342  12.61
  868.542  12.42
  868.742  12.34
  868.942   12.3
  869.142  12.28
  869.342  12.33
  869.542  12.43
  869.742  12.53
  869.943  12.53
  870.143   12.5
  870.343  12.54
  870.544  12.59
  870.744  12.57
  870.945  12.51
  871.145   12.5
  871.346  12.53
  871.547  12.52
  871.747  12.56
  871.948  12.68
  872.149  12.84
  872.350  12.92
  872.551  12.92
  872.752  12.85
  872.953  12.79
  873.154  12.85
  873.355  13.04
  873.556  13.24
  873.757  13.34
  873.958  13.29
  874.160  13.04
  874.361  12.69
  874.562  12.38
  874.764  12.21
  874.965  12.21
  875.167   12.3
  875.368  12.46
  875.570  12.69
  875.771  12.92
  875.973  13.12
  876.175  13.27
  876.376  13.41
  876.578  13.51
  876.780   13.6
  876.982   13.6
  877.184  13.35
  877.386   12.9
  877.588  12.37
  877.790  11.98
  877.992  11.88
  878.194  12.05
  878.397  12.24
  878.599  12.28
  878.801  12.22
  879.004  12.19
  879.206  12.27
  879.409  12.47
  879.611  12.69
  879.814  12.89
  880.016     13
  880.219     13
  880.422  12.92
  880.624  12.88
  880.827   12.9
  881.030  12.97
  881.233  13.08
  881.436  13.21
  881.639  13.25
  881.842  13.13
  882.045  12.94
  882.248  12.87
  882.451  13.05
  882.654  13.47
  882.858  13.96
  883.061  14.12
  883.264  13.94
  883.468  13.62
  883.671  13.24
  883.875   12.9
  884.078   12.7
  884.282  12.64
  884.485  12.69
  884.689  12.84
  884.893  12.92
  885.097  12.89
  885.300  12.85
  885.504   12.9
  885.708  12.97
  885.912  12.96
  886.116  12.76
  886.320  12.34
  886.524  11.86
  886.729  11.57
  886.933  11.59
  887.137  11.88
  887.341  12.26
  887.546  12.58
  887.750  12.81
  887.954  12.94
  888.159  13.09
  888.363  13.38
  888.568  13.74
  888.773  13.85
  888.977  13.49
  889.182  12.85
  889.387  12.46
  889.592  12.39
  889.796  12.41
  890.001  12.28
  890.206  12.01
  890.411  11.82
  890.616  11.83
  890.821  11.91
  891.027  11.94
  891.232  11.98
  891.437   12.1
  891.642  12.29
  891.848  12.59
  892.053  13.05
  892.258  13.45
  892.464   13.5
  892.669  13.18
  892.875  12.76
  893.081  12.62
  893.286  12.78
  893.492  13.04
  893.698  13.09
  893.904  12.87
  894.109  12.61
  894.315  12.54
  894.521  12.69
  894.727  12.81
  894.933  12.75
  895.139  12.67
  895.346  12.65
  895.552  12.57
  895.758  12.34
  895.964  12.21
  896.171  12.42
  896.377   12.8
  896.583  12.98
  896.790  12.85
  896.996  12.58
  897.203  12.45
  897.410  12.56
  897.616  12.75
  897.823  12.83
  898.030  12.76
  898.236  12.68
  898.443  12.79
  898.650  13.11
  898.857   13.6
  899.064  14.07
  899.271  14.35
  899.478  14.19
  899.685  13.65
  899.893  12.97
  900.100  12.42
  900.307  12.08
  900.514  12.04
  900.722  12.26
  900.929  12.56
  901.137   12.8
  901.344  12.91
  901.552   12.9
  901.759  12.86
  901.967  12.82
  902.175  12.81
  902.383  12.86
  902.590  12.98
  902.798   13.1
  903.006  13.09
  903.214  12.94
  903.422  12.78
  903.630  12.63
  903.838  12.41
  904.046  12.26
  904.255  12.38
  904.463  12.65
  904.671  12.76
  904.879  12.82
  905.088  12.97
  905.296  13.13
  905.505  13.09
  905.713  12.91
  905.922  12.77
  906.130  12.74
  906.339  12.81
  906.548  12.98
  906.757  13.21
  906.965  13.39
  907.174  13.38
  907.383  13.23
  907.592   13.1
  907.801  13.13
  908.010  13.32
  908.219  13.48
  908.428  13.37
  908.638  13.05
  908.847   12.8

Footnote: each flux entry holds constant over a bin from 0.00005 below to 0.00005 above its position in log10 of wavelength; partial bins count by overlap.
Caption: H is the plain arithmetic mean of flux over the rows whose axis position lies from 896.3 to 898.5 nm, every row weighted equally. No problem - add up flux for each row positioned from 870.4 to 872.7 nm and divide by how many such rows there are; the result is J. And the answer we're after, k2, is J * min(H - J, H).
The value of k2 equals 1.0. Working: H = 12.7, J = 12.6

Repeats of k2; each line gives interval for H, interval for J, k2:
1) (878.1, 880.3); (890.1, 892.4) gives 2.6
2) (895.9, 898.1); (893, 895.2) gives -1.5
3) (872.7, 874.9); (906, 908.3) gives -3.6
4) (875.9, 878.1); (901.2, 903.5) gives 1.1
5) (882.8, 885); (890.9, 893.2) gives 7.0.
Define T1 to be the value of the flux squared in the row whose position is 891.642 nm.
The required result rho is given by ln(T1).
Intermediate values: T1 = 151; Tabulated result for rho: 5.02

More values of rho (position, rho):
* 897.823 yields 5.10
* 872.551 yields 5.12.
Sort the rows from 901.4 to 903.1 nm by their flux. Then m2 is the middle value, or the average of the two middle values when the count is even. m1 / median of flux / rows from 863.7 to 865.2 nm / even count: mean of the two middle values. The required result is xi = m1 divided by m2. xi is 1.00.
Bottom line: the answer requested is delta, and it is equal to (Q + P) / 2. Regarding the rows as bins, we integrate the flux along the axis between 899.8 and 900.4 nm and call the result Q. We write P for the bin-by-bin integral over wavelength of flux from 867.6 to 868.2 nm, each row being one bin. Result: 7.63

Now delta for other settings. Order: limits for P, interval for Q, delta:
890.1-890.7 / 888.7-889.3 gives 7.57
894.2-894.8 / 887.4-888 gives 7.62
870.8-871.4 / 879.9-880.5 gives 7.64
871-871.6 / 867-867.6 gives 7.56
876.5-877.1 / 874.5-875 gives 7.13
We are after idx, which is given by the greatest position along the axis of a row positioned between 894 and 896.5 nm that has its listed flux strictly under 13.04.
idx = 896.377 nm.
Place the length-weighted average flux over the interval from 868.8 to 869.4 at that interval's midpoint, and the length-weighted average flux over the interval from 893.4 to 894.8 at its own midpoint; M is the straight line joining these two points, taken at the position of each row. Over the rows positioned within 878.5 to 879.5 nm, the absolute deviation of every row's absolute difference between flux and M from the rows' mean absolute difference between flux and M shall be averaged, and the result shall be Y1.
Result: 0.07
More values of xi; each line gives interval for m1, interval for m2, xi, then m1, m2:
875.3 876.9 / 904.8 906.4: 1.03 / 13.2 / 12.9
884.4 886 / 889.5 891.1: 1.08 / 12.9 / 12.0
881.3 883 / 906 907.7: 1.00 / 13.2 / 13.2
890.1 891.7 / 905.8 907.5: 0.91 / 12.0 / 13.1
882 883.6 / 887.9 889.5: 1.02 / 13.5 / 13.2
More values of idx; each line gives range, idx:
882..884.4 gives 884.282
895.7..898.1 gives 898.030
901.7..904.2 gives 904.046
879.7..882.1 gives 882.045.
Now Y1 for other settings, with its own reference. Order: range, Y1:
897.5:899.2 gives 0.30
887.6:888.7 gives 0.29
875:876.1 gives 0.21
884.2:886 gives 0.08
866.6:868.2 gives 0.22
